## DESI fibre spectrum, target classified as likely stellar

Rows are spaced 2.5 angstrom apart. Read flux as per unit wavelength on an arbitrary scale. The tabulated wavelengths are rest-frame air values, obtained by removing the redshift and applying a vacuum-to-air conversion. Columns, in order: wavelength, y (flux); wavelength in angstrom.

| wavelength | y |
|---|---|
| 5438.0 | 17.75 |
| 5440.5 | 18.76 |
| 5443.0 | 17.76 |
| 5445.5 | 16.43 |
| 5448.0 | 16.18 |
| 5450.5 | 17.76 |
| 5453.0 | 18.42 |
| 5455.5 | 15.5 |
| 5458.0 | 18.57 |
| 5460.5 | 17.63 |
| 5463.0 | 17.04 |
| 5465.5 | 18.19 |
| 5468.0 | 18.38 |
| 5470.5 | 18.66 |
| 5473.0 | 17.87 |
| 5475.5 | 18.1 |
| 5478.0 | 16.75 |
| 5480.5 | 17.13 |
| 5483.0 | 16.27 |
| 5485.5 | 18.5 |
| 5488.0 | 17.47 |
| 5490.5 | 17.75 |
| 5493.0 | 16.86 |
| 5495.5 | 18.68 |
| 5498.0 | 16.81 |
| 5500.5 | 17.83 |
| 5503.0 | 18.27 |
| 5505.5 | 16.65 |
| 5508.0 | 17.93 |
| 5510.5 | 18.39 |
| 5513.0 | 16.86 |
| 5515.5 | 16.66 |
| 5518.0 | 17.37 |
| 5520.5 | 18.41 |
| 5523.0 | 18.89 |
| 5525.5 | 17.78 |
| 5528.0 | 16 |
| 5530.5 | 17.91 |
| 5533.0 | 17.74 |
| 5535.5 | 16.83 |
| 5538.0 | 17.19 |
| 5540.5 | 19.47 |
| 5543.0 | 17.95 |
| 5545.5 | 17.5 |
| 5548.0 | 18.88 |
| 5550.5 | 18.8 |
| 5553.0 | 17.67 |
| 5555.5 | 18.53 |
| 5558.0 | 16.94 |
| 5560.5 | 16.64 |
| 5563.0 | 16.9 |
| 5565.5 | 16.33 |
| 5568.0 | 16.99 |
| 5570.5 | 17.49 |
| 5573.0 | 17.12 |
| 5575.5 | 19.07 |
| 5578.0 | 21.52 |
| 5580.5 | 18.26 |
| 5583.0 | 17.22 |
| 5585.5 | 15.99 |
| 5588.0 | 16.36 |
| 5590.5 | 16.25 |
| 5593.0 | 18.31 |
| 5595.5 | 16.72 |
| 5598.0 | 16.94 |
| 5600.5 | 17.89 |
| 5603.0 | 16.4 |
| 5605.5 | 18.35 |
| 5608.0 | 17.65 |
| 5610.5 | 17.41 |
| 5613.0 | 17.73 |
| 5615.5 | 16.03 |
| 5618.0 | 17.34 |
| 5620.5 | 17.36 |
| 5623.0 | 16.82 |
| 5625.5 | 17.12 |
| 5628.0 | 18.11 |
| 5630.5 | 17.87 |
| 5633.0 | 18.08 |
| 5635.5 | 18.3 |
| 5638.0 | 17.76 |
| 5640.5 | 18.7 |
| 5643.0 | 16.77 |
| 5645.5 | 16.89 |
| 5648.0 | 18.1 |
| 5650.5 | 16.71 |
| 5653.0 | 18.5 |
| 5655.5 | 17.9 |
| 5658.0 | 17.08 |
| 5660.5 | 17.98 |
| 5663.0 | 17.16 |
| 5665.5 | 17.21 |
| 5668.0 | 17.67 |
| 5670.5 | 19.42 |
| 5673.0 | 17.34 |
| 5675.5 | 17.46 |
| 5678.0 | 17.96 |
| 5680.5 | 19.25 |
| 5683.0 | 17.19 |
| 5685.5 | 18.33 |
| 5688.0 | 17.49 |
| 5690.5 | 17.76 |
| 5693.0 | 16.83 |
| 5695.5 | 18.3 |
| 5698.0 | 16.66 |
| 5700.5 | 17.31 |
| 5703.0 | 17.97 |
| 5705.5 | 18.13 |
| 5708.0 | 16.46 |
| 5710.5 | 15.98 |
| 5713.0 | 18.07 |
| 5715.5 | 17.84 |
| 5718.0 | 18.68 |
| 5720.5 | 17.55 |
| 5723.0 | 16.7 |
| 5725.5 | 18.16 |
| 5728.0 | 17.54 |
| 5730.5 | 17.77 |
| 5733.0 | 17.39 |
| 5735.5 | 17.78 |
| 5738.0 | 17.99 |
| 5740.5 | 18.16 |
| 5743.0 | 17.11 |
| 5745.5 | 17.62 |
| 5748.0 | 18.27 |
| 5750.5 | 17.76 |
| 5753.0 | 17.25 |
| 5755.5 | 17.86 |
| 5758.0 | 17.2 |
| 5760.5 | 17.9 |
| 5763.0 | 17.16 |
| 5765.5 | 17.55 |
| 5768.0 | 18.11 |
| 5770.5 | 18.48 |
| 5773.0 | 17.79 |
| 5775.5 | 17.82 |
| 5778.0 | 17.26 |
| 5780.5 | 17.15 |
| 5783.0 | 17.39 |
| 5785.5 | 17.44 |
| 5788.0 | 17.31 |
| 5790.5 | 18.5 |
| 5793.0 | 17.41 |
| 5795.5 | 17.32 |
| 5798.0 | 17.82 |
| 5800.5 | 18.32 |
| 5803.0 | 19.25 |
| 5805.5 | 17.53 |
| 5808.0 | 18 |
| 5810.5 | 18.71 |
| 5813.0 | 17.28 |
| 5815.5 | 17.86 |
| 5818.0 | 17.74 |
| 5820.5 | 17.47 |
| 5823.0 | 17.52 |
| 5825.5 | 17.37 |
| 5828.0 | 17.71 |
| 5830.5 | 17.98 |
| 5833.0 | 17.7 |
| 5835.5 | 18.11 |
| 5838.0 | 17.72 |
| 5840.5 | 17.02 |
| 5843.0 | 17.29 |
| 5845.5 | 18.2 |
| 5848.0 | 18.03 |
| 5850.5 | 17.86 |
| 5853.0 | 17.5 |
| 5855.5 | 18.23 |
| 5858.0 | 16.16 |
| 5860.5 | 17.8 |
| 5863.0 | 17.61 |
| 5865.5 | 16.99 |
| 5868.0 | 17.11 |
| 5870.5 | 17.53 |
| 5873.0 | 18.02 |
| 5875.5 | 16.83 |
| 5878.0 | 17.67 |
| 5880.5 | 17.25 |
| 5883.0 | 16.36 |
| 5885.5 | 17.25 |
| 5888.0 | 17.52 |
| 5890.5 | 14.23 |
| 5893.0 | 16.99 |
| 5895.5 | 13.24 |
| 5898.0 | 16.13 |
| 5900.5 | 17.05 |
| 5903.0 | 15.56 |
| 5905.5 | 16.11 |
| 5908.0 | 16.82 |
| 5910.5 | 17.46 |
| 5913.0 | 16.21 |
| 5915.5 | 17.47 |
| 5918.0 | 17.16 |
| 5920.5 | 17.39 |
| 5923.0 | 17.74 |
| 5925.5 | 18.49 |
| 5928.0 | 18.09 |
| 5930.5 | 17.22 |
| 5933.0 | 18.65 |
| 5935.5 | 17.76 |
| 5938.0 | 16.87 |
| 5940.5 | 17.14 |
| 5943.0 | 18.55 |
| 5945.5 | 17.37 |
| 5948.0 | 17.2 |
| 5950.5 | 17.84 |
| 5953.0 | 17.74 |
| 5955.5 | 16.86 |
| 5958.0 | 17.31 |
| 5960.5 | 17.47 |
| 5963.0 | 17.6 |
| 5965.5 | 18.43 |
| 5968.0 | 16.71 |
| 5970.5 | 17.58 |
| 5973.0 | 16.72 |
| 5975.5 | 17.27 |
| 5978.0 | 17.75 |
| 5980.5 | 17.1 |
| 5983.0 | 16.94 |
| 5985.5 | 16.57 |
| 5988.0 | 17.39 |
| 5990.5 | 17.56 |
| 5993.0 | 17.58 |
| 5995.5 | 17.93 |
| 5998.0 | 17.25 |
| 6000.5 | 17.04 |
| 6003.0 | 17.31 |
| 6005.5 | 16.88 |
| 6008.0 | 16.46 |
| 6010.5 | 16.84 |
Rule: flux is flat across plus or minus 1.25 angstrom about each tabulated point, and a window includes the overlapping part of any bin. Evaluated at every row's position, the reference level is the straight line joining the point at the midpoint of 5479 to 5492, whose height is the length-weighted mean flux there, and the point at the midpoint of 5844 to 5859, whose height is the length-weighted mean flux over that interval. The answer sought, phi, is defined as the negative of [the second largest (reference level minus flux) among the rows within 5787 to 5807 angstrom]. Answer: -0.3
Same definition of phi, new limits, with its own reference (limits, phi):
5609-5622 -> -0.2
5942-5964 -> -0.6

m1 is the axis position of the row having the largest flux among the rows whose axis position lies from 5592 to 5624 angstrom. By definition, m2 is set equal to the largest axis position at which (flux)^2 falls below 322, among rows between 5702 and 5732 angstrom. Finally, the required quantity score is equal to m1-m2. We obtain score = -125.0 angstrom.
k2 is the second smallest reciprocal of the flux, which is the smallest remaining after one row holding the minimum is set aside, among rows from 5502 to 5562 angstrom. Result 0.0529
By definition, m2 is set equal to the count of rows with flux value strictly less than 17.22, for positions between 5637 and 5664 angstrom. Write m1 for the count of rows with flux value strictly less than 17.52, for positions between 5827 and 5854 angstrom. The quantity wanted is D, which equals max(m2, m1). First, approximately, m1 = 3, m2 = 5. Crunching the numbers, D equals 5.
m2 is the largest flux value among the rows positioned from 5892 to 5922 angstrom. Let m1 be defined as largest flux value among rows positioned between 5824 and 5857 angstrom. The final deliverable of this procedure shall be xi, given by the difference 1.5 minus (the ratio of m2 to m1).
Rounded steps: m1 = 18.23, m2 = 17.47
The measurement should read 0.54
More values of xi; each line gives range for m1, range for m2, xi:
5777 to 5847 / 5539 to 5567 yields 0.49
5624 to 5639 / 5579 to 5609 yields 0.50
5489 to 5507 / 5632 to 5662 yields 0.50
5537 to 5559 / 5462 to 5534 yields 0.53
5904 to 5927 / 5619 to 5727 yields 0.45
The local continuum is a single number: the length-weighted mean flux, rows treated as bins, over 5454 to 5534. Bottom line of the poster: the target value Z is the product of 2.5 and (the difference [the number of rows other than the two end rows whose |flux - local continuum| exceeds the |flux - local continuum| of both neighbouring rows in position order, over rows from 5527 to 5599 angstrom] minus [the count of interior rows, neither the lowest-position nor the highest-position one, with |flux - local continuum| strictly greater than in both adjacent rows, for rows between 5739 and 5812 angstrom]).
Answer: 2.5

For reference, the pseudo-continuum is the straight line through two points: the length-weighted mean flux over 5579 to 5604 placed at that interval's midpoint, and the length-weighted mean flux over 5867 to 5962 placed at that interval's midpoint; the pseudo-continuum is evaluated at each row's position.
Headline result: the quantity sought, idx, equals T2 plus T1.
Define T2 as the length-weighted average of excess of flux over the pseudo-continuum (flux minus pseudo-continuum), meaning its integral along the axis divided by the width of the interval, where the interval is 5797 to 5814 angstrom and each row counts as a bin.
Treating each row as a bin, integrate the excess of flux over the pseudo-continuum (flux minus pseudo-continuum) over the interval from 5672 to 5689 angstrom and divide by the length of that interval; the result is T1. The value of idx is 1.84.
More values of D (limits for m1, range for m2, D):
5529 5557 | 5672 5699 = 3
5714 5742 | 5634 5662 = 4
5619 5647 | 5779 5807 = 5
